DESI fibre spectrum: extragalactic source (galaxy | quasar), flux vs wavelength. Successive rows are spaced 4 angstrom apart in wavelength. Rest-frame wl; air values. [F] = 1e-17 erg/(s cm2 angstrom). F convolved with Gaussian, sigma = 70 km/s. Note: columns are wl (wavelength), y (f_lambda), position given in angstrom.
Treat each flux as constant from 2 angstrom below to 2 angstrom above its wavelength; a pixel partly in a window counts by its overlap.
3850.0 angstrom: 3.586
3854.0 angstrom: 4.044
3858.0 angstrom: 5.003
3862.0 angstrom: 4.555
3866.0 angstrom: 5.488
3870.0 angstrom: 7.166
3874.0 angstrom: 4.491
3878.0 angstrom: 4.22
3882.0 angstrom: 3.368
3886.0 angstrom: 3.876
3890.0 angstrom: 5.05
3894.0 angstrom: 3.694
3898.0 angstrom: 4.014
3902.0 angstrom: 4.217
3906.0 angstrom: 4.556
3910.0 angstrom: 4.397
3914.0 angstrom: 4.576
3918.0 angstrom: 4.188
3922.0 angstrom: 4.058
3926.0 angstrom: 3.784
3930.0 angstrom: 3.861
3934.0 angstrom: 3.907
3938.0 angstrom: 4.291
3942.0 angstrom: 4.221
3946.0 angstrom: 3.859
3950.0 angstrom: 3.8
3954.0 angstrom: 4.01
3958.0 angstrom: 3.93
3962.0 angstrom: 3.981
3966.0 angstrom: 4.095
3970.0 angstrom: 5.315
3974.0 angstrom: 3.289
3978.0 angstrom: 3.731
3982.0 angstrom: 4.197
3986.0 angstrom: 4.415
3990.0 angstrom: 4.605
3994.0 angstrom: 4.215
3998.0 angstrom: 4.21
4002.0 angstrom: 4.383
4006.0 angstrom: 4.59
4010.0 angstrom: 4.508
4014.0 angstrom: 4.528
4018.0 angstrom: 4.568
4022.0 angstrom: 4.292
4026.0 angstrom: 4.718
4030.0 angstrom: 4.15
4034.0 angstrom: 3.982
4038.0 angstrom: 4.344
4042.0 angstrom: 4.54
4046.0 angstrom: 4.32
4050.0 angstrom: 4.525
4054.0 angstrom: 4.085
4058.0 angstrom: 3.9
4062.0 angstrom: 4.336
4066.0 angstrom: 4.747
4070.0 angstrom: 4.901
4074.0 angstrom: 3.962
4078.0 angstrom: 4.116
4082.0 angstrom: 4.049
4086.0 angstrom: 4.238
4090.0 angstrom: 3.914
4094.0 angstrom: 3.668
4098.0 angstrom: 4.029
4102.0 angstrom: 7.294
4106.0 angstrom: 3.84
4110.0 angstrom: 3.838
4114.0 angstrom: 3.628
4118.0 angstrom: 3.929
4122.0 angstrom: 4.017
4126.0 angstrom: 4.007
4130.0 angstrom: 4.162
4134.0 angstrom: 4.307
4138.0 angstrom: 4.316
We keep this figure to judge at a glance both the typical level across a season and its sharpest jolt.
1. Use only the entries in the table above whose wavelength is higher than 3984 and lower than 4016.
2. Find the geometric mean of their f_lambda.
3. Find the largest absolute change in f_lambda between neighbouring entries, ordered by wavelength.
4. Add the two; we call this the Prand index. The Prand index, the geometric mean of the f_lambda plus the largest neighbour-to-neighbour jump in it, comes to 4.8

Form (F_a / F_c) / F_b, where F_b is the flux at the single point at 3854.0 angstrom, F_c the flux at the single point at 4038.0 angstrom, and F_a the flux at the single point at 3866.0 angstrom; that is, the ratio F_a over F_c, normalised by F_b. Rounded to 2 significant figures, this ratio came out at 0.31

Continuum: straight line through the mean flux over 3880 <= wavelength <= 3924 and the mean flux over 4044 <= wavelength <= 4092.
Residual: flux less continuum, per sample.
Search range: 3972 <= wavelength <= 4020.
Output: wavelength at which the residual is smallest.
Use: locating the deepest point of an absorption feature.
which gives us 3974.0 angstrom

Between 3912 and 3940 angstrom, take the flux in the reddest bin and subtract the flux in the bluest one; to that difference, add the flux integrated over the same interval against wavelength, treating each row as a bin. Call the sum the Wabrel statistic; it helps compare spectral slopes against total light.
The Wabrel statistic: 114.4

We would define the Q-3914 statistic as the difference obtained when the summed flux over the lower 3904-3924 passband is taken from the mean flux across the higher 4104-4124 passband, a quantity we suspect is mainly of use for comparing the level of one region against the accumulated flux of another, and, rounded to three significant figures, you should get -17.9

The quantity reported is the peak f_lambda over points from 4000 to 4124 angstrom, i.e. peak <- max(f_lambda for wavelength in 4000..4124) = 7.294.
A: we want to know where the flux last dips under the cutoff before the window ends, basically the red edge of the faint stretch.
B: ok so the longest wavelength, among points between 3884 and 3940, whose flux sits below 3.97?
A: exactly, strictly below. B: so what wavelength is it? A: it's 3934.0 angstrom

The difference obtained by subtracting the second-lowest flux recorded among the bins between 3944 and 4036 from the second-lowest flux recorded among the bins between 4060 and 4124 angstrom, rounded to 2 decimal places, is -0.06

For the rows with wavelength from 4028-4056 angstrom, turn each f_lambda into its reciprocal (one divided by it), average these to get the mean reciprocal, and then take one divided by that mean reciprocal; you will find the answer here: 4.27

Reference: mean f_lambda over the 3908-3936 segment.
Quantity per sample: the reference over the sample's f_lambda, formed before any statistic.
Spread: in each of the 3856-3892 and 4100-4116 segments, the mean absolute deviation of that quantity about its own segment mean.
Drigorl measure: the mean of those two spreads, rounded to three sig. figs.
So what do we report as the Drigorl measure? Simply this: 0.167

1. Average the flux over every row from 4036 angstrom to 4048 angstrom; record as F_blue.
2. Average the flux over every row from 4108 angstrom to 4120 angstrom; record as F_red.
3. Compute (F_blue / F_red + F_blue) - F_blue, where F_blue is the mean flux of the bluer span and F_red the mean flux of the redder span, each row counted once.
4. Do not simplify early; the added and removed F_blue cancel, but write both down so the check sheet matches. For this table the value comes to 1.159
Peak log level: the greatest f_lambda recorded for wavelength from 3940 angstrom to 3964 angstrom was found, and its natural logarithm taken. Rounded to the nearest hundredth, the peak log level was 1.44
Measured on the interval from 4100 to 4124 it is 1.99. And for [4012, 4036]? 1.55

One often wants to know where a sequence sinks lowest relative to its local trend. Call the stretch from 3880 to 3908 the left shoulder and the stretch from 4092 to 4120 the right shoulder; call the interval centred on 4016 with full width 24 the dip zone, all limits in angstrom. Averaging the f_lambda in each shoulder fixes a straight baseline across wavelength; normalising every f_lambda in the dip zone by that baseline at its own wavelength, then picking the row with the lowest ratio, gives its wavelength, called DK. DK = 4022.0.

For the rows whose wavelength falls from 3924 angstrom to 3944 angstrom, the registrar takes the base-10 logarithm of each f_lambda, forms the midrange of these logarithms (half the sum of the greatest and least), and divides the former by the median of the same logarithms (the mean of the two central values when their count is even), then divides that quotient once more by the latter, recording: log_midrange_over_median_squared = 1.73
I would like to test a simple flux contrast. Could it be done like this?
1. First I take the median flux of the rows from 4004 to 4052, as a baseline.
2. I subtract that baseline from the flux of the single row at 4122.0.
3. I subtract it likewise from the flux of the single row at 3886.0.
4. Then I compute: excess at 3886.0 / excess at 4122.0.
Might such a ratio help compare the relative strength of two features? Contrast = 1.3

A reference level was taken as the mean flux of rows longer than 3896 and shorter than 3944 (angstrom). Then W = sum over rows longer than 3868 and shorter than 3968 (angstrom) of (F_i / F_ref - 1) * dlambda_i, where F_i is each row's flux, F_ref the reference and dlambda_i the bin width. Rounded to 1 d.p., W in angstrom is 1.2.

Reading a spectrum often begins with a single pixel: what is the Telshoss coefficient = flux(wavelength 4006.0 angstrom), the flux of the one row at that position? 4.59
